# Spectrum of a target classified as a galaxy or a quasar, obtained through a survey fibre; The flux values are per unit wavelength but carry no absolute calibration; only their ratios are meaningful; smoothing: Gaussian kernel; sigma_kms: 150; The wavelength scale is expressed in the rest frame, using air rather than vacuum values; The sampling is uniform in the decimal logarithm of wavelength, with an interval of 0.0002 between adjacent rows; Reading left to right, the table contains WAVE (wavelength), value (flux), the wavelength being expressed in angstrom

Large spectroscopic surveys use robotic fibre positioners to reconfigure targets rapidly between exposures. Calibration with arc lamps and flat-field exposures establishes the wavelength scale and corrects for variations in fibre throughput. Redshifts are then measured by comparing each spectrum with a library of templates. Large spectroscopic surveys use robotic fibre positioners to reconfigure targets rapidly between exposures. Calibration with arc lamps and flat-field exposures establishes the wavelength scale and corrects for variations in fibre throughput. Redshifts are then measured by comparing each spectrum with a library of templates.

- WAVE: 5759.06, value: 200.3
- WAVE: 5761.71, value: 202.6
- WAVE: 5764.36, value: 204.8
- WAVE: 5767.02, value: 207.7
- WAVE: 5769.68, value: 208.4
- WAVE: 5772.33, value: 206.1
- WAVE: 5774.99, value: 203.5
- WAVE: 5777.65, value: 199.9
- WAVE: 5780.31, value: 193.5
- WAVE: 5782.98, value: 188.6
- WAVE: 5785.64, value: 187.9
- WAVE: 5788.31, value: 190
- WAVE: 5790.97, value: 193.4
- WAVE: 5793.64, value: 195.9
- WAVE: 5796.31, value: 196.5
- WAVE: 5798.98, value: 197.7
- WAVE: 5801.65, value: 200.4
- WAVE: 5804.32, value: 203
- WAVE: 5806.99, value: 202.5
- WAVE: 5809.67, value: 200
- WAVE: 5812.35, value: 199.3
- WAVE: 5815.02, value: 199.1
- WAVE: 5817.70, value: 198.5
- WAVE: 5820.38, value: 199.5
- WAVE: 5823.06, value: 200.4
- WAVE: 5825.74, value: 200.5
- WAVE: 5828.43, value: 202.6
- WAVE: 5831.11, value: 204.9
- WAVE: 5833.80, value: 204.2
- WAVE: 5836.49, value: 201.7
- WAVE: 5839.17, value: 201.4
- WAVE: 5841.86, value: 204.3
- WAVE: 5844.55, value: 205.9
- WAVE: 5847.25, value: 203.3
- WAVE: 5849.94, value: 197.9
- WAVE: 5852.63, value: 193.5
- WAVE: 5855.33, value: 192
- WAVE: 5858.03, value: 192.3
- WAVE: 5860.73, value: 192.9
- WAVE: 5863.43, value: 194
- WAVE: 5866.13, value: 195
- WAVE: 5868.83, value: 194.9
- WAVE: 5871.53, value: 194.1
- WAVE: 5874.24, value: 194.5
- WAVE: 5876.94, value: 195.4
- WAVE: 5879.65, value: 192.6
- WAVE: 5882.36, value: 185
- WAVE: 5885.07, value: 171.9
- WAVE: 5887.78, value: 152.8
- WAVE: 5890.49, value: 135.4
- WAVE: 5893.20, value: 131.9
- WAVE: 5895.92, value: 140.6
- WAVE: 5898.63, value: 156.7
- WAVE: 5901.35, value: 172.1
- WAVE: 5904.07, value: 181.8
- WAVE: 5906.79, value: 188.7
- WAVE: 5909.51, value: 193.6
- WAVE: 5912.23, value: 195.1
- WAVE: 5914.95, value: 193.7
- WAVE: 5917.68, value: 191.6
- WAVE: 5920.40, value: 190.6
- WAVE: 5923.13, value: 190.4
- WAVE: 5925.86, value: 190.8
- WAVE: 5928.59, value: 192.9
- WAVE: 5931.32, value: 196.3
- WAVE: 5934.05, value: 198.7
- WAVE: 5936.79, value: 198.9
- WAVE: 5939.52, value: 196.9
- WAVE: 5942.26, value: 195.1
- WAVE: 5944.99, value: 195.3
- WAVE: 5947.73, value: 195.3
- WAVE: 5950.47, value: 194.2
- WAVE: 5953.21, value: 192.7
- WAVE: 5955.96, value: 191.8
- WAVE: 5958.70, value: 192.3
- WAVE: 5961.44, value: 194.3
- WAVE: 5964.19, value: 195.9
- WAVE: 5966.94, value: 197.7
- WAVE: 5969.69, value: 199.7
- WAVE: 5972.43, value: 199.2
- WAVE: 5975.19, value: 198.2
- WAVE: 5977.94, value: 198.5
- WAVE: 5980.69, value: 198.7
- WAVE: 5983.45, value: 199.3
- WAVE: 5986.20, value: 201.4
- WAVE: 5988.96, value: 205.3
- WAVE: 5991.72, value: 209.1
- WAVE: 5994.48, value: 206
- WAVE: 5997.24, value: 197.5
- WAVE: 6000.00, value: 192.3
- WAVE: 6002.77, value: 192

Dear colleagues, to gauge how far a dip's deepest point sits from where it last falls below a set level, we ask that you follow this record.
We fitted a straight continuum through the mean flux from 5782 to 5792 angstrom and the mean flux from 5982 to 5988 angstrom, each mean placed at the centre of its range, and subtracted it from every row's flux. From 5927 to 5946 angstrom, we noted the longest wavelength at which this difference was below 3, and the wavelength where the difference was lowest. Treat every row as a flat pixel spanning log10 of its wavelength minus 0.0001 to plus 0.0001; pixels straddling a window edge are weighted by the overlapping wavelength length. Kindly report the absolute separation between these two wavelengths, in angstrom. 16.4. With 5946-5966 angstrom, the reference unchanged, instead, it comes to 8.2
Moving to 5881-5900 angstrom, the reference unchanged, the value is 5.4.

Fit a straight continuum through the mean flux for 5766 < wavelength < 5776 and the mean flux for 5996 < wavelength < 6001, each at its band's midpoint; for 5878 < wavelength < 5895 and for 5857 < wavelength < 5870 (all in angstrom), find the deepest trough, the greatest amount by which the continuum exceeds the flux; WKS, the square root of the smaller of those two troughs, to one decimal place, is 3.1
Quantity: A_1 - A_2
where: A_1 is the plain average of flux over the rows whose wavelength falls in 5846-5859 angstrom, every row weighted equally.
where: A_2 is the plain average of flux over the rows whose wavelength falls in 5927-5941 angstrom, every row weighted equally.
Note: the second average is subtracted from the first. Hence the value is -1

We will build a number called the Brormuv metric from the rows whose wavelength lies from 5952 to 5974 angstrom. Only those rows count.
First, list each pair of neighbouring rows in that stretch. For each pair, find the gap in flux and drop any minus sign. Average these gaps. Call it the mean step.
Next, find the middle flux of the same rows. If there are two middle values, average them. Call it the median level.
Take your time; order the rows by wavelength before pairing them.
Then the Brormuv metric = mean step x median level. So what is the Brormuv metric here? 259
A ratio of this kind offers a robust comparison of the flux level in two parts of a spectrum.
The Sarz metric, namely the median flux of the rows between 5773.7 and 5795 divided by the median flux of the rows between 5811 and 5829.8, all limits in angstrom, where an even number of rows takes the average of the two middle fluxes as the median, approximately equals 0.97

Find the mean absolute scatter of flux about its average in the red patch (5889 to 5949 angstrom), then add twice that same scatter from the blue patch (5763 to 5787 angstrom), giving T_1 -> 30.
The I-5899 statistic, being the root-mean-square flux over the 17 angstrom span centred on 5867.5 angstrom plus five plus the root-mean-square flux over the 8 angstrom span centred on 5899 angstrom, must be 356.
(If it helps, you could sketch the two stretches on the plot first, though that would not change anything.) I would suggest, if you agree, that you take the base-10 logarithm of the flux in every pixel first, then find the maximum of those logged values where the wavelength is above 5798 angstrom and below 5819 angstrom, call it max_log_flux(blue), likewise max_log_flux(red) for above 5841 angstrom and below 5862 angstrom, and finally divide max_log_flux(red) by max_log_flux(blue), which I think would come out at 1.003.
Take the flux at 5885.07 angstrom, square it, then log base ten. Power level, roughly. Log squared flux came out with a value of 4.471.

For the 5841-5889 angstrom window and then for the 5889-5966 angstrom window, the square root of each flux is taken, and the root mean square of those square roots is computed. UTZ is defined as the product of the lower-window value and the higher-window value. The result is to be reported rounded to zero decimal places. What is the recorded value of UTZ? 188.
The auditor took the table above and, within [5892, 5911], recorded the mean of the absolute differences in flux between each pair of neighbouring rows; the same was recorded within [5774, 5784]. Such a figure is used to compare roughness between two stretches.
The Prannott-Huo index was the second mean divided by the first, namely 0.5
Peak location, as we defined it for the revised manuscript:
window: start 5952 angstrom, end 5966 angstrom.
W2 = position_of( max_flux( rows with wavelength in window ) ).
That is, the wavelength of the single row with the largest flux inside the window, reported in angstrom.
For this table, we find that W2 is 5964.19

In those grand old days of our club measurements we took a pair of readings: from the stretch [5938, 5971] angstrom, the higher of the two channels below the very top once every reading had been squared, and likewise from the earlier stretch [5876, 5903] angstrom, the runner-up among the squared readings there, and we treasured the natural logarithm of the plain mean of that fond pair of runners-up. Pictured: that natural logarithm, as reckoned 10.55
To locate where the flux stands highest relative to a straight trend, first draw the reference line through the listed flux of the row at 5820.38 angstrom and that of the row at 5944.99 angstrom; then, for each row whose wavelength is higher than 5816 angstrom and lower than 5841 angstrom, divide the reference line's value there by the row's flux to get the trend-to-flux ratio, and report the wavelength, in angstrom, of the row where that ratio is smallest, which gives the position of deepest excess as 5831.11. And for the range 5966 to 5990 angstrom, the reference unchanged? 5988.96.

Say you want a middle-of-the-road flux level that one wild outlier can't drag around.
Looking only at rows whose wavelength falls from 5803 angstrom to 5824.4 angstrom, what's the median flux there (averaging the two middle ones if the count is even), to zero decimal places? 200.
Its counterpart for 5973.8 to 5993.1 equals 199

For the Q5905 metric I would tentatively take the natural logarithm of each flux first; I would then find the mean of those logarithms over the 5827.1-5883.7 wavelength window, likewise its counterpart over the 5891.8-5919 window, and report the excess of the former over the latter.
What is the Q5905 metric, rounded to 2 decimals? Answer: 0.13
